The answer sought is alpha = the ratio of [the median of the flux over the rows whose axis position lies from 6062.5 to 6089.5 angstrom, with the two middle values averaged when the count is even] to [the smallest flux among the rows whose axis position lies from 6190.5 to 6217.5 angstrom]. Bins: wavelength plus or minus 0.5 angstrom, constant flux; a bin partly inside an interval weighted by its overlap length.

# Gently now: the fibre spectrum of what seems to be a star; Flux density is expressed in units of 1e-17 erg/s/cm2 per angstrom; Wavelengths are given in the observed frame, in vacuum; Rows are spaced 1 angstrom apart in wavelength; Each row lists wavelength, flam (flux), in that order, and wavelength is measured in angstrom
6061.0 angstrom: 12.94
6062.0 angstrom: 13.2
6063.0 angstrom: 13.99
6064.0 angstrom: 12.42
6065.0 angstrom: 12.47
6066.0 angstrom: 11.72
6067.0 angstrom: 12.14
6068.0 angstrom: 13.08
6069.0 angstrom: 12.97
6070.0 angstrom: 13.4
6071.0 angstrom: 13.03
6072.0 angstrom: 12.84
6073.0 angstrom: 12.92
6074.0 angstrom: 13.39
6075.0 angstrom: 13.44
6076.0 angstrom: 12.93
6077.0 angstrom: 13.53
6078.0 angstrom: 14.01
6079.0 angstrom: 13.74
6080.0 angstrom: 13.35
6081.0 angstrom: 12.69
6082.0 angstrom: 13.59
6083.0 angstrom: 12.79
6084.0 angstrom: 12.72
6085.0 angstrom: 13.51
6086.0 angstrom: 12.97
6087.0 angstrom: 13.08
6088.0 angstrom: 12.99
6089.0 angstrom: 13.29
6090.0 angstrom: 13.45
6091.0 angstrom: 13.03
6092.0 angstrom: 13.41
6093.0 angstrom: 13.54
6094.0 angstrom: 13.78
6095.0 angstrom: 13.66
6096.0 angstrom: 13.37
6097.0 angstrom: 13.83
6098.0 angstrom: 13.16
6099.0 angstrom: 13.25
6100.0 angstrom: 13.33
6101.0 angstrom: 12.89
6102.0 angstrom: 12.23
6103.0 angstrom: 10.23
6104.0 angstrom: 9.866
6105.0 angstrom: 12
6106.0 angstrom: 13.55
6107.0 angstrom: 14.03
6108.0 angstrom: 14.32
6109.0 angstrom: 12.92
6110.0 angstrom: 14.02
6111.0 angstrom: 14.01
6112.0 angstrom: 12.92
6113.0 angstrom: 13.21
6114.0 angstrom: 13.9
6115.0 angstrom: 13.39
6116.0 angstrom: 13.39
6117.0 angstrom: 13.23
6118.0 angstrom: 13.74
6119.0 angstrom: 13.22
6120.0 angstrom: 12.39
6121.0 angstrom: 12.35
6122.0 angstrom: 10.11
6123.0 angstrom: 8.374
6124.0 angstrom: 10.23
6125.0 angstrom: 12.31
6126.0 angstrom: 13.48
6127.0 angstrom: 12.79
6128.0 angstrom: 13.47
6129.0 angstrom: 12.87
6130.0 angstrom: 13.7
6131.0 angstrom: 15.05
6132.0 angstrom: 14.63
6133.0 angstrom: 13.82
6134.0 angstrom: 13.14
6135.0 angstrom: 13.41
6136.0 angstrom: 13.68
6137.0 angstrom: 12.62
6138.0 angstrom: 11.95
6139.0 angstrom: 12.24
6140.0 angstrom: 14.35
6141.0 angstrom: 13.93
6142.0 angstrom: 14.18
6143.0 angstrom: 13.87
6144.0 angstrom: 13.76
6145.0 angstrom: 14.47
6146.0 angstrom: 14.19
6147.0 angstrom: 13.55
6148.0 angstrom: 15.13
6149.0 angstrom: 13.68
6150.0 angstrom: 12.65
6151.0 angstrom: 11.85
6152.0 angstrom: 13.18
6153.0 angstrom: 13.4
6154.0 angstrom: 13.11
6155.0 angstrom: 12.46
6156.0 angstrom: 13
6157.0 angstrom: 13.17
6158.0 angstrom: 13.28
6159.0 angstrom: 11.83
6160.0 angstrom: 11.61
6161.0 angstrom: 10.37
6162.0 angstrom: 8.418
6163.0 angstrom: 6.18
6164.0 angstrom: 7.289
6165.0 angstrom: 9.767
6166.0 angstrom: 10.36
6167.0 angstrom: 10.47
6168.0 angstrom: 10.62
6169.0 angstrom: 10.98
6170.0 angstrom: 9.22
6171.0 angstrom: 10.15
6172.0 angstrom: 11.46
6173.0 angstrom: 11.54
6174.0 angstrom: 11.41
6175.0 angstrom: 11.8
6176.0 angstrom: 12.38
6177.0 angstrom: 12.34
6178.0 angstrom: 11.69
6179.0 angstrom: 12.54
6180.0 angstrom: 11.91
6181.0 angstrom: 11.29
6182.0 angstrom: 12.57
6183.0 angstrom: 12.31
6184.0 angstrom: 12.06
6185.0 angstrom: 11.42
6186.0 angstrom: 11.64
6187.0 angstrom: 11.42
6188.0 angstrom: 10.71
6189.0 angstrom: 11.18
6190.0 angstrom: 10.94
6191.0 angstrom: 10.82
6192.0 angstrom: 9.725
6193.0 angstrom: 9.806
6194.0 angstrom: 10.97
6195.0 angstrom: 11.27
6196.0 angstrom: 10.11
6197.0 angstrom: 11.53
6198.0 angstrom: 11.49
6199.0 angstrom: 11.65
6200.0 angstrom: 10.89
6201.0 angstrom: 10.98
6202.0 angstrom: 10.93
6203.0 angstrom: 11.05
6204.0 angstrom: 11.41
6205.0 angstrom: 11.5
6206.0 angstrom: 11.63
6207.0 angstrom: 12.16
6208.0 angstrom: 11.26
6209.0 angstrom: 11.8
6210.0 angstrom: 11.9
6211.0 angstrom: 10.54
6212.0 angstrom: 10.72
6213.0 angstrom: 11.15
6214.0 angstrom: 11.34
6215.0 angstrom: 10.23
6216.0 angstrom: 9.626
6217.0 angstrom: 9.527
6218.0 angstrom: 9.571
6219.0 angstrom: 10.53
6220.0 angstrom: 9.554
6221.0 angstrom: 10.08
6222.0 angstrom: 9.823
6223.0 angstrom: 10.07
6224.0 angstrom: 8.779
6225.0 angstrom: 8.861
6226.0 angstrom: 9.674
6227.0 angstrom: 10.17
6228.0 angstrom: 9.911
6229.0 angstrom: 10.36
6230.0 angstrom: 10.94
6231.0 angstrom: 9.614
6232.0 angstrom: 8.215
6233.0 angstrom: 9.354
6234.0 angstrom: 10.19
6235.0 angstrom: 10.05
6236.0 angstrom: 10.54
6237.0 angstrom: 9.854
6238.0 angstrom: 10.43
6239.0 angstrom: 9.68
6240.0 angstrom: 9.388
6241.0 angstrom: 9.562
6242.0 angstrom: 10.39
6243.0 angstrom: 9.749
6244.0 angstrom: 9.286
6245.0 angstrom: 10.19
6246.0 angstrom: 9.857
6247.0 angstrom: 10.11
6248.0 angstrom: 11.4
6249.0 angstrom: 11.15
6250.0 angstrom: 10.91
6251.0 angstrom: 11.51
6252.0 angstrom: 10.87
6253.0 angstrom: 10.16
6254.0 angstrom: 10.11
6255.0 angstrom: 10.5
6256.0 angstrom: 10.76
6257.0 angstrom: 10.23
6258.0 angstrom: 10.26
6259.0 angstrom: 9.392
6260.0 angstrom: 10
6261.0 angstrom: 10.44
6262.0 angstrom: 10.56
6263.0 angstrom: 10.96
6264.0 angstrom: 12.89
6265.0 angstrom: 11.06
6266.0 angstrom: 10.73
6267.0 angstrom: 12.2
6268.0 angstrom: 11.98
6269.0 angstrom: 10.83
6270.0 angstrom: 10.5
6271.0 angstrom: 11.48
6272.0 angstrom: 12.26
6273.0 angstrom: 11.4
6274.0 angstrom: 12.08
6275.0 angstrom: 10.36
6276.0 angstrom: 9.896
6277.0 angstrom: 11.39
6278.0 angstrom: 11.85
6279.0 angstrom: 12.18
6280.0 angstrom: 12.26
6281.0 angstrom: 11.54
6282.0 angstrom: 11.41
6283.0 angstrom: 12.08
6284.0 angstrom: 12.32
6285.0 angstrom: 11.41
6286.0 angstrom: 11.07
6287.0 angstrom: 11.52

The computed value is 1.37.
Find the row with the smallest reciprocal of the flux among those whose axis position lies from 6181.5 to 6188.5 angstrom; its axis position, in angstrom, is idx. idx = 6182.0 angstrom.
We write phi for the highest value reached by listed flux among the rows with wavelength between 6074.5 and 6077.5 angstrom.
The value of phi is 13.53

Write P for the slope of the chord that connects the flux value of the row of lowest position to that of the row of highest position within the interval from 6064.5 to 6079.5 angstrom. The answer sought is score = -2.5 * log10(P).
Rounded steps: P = 0.091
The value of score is 2.6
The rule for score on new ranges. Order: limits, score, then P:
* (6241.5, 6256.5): 3.9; 0.026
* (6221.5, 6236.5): 3.2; 0.051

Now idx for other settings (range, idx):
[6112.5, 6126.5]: 6114.0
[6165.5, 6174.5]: 6173.0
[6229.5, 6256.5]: 6251.0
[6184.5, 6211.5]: 6207.0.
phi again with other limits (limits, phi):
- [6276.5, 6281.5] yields 12.26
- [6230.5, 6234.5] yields 10.19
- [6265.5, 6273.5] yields 12.26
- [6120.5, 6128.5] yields 13.48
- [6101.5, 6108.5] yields 14.32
